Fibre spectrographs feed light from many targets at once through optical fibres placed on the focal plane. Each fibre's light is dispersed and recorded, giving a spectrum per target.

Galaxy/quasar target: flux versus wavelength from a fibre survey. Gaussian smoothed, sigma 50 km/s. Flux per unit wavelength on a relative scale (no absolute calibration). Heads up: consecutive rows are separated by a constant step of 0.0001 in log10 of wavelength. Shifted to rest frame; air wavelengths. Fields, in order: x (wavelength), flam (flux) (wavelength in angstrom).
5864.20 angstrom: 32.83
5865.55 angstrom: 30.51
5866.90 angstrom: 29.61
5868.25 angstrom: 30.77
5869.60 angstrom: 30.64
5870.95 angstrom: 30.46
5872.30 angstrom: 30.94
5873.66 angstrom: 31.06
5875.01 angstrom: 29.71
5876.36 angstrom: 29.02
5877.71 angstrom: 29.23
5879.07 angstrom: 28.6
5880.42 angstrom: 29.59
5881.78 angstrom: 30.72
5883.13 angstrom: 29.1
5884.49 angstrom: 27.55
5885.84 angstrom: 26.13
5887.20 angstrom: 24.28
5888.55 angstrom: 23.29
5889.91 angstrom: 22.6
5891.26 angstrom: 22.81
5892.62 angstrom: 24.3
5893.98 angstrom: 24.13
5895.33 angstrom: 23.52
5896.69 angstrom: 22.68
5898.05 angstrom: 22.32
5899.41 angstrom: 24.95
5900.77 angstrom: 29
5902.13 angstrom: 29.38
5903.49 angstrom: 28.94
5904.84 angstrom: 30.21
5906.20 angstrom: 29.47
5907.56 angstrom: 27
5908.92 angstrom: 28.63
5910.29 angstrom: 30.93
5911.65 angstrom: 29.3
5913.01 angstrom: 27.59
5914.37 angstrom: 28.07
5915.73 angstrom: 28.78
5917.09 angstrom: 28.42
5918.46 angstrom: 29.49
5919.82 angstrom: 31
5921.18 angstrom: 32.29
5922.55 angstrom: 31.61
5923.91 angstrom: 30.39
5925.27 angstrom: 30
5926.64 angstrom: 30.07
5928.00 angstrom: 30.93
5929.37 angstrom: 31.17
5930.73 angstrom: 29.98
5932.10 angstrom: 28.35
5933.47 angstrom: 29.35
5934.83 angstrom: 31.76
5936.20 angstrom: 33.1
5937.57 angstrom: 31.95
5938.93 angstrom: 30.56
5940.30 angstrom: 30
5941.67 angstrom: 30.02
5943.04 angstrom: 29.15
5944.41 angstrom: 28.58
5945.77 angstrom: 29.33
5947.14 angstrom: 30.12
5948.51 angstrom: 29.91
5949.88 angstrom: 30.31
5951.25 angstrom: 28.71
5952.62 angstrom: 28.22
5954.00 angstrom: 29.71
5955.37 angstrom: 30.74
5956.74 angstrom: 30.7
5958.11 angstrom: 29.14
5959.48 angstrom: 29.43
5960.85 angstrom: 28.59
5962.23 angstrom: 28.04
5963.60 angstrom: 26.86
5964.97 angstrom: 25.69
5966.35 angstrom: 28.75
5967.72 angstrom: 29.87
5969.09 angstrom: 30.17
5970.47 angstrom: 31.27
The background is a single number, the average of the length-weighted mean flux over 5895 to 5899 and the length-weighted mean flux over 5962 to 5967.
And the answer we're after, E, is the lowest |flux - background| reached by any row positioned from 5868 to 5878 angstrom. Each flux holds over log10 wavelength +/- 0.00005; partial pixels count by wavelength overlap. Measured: 3.9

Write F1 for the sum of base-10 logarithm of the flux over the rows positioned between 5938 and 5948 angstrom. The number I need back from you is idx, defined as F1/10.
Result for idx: 1.0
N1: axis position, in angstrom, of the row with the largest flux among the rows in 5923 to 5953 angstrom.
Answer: 5936.20 angstrom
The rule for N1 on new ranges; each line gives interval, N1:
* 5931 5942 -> 5936.20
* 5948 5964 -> 5955.37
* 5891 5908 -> 5904.84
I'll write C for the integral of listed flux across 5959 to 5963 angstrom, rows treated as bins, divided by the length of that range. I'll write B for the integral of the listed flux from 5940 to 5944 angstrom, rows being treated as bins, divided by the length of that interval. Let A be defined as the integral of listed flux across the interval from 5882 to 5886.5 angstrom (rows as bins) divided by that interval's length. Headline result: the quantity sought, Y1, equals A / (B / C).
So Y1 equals 27.0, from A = 27.9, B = 30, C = 28.6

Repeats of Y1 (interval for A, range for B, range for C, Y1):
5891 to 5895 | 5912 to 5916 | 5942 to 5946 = 24.6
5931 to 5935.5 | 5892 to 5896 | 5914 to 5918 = 35.4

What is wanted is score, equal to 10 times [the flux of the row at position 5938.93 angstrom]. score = 306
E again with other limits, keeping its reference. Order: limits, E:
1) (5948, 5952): 3.6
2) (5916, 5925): 3.3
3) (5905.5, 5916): 1.9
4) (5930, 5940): 3.3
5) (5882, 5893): 0.8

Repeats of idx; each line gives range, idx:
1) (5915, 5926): 1.2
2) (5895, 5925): 3.2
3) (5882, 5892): 1.0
